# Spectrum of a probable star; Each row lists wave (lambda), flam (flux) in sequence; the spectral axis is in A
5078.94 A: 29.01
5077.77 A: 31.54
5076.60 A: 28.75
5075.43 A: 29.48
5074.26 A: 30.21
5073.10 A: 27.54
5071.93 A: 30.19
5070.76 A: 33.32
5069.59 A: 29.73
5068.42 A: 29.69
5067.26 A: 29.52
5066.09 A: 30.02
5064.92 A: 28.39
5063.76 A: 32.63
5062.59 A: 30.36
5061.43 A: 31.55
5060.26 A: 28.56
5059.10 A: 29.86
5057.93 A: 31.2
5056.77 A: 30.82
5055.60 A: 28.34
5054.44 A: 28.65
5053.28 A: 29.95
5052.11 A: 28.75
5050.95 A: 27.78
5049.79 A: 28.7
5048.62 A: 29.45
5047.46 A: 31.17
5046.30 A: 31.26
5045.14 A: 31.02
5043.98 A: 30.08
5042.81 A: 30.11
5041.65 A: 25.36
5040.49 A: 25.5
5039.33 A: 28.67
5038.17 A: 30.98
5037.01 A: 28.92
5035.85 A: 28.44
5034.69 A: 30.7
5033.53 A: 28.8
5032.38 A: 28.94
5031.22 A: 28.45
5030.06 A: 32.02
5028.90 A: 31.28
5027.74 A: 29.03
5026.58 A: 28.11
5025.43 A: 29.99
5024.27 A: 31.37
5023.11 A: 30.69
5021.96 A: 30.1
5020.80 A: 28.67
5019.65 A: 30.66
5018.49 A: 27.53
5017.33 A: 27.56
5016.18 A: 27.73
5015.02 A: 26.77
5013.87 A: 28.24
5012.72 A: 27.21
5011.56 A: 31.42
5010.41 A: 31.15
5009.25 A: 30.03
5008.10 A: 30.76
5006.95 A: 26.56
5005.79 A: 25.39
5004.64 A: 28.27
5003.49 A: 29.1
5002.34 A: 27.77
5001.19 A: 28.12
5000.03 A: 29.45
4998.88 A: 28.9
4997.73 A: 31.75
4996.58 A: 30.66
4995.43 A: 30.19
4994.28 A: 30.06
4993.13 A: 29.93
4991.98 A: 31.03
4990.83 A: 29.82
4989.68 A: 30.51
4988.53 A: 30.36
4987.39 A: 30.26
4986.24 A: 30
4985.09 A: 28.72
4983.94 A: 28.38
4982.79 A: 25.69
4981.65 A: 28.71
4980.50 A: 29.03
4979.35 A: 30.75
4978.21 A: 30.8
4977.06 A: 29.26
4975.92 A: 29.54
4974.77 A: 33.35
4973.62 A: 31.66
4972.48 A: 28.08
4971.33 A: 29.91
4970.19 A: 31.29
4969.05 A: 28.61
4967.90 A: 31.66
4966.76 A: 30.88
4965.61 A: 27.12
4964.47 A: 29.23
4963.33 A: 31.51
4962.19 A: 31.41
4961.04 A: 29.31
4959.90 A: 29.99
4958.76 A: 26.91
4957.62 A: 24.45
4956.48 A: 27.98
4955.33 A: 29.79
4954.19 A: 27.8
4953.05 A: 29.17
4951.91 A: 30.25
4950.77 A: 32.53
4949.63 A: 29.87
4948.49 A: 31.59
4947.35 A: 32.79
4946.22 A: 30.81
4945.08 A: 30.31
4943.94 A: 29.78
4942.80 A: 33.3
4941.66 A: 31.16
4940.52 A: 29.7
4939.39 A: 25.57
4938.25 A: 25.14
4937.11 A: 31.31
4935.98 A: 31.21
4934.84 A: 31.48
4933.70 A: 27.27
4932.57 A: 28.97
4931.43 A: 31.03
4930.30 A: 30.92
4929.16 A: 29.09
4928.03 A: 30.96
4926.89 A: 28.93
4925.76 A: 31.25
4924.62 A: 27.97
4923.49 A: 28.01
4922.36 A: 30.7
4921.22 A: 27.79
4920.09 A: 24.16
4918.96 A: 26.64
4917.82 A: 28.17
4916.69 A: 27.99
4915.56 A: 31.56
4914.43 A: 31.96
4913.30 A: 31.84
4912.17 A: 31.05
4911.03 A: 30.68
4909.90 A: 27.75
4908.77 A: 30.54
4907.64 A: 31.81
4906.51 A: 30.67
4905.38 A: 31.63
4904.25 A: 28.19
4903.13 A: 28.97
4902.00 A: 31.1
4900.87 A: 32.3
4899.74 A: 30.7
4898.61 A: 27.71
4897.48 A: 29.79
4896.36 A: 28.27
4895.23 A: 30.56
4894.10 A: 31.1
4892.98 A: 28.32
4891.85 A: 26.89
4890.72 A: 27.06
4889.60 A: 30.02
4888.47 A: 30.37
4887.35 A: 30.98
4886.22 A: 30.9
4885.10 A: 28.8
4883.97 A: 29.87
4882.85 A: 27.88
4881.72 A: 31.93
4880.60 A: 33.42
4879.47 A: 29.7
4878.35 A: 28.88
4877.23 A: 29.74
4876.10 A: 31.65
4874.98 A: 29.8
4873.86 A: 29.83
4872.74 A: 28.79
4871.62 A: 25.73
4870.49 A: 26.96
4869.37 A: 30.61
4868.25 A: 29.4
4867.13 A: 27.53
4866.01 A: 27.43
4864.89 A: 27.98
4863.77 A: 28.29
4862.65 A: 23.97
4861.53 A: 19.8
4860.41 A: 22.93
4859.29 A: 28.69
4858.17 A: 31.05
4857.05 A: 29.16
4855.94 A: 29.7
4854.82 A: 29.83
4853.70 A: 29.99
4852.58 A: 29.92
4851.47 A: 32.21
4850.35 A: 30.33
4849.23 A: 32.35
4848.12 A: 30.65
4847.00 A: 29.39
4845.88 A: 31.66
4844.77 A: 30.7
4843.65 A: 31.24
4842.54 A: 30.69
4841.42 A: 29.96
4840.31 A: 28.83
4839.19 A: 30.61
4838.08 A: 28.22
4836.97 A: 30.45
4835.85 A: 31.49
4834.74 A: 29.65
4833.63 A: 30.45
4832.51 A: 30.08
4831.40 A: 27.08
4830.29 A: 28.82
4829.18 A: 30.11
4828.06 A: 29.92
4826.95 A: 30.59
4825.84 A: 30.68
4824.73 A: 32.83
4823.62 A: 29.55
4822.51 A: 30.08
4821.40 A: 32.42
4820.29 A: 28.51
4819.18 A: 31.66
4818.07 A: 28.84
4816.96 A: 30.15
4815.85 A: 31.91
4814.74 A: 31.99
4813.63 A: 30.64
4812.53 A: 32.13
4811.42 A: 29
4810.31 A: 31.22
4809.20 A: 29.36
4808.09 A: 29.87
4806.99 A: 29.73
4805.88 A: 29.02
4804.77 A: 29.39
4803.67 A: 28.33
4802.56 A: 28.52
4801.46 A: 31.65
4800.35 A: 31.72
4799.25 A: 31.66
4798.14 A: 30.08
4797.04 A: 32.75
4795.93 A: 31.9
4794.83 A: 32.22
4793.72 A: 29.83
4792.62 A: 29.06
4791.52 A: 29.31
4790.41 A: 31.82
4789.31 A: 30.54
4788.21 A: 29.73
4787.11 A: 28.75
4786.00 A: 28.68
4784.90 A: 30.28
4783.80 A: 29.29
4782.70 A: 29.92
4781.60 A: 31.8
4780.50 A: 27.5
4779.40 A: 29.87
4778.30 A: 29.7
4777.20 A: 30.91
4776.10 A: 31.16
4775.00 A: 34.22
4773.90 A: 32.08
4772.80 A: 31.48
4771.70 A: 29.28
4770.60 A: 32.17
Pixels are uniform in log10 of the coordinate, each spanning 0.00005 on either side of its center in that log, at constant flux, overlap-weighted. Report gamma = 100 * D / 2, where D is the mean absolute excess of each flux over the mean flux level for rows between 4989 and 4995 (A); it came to 20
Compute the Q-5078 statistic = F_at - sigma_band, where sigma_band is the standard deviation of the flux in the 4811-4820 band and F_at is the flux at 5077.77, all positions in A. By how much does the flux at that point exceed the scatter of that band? 30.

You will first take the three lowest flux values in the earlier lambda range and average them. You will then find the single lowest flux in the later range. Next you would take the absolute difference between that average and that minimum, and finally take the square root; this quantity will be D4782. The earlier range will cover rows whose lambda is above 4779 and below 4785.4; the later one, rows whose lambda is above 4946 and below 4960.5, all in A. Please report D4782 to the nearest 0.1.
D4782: 2.1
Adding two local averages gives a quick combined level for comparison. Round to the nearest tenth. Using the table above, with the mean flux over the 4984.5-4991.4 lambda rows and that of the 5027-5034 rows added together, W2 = 59.7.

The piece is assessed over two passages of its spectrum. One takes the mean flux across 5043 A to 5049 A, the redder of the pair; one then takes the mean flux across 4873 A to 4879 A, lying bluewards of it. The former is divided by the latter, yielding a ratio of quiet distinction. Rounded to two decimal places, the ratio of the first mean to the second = 1.02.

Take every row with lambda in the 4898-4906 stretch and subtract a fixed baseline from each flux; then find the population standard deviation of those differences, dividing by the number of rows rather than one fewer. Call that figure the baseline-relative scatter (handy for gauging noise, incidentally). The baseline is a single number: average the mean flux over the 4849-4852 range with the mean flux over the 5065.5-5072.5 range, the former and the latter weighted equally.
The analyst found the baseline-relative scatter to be 1.66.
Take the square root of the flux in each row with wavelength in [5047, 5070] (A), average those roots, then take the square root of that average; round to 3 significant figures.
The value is 2.34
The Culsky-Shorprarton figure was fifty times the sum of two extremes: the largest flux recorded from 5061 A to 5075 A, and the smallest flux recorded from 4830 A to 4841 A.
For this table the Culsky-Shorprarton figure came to 3020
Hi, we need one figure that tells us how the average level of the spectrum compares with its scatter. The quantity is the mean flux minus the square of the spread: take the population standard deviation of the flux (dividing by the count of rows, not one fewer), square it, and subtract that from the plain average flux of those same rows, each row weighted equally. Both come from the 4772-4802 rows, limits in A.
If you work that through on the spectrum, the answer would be 28.5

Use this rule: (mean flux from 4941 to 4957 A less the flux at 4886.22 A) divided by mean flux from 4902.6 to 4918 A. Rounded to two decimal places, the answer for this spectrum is -0.01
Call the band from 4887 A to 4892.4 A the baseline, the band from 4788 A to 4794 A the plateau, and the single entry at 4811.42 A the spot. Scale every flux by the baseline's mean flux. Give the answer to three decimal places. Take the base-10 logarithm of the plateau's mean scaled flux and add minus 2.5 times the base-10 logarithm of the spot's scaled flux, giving 0.017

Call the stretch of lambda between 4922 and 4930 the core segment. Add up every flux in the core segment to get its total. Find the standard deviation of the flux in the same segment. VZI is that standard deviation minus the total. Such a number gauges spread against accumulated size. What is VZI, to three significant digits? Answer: -206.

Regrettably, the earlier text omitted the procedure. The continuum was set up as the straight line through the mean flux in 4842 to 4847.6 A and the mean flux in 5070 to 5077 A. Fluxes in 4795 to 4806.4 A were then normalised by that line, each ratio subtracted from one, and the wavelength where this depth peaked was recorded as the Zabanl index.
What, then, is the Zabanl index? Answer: 4803.67 A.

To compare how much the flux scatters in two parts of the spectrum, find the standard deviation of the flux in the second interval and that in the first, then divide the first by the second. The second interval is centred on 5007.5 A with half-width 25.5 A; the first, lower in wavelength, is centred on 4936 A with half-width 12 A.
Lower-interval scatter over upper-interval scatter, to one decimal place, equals 1.3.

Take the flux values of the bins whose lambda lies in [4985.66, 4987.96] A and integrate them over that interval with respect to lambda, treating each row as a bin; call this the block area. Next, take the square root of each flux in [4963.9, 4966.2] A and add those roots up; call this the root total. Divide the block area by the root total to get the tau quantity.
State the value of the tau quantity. 6.5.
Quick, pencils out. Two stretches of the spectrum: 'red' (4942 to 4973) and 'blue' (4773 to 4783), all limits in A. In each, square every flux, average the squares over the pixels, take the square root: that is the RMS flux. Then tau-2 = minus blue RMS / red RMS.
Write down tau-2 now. -1.03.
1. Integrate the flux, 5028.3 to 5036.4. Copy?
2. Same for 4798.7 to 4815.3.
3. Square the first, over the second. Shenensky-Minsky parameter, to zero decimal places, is 116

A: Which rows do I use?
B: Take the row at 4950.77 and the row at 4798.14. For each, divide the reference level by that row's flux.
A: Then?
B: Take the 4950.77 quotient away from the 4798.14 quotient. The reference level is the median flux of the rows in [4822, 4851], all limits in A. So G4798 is 0.076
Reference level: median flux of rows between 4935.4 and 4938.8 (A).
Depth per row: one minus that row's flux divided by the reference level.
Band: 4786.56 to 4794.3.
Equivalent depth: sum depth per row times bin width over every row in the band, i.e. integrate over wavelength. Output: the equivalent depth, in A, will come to 0.33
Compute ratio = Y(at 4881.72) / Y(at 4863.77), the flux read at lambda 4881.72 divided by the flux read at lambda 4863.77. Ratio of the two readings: 1.129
